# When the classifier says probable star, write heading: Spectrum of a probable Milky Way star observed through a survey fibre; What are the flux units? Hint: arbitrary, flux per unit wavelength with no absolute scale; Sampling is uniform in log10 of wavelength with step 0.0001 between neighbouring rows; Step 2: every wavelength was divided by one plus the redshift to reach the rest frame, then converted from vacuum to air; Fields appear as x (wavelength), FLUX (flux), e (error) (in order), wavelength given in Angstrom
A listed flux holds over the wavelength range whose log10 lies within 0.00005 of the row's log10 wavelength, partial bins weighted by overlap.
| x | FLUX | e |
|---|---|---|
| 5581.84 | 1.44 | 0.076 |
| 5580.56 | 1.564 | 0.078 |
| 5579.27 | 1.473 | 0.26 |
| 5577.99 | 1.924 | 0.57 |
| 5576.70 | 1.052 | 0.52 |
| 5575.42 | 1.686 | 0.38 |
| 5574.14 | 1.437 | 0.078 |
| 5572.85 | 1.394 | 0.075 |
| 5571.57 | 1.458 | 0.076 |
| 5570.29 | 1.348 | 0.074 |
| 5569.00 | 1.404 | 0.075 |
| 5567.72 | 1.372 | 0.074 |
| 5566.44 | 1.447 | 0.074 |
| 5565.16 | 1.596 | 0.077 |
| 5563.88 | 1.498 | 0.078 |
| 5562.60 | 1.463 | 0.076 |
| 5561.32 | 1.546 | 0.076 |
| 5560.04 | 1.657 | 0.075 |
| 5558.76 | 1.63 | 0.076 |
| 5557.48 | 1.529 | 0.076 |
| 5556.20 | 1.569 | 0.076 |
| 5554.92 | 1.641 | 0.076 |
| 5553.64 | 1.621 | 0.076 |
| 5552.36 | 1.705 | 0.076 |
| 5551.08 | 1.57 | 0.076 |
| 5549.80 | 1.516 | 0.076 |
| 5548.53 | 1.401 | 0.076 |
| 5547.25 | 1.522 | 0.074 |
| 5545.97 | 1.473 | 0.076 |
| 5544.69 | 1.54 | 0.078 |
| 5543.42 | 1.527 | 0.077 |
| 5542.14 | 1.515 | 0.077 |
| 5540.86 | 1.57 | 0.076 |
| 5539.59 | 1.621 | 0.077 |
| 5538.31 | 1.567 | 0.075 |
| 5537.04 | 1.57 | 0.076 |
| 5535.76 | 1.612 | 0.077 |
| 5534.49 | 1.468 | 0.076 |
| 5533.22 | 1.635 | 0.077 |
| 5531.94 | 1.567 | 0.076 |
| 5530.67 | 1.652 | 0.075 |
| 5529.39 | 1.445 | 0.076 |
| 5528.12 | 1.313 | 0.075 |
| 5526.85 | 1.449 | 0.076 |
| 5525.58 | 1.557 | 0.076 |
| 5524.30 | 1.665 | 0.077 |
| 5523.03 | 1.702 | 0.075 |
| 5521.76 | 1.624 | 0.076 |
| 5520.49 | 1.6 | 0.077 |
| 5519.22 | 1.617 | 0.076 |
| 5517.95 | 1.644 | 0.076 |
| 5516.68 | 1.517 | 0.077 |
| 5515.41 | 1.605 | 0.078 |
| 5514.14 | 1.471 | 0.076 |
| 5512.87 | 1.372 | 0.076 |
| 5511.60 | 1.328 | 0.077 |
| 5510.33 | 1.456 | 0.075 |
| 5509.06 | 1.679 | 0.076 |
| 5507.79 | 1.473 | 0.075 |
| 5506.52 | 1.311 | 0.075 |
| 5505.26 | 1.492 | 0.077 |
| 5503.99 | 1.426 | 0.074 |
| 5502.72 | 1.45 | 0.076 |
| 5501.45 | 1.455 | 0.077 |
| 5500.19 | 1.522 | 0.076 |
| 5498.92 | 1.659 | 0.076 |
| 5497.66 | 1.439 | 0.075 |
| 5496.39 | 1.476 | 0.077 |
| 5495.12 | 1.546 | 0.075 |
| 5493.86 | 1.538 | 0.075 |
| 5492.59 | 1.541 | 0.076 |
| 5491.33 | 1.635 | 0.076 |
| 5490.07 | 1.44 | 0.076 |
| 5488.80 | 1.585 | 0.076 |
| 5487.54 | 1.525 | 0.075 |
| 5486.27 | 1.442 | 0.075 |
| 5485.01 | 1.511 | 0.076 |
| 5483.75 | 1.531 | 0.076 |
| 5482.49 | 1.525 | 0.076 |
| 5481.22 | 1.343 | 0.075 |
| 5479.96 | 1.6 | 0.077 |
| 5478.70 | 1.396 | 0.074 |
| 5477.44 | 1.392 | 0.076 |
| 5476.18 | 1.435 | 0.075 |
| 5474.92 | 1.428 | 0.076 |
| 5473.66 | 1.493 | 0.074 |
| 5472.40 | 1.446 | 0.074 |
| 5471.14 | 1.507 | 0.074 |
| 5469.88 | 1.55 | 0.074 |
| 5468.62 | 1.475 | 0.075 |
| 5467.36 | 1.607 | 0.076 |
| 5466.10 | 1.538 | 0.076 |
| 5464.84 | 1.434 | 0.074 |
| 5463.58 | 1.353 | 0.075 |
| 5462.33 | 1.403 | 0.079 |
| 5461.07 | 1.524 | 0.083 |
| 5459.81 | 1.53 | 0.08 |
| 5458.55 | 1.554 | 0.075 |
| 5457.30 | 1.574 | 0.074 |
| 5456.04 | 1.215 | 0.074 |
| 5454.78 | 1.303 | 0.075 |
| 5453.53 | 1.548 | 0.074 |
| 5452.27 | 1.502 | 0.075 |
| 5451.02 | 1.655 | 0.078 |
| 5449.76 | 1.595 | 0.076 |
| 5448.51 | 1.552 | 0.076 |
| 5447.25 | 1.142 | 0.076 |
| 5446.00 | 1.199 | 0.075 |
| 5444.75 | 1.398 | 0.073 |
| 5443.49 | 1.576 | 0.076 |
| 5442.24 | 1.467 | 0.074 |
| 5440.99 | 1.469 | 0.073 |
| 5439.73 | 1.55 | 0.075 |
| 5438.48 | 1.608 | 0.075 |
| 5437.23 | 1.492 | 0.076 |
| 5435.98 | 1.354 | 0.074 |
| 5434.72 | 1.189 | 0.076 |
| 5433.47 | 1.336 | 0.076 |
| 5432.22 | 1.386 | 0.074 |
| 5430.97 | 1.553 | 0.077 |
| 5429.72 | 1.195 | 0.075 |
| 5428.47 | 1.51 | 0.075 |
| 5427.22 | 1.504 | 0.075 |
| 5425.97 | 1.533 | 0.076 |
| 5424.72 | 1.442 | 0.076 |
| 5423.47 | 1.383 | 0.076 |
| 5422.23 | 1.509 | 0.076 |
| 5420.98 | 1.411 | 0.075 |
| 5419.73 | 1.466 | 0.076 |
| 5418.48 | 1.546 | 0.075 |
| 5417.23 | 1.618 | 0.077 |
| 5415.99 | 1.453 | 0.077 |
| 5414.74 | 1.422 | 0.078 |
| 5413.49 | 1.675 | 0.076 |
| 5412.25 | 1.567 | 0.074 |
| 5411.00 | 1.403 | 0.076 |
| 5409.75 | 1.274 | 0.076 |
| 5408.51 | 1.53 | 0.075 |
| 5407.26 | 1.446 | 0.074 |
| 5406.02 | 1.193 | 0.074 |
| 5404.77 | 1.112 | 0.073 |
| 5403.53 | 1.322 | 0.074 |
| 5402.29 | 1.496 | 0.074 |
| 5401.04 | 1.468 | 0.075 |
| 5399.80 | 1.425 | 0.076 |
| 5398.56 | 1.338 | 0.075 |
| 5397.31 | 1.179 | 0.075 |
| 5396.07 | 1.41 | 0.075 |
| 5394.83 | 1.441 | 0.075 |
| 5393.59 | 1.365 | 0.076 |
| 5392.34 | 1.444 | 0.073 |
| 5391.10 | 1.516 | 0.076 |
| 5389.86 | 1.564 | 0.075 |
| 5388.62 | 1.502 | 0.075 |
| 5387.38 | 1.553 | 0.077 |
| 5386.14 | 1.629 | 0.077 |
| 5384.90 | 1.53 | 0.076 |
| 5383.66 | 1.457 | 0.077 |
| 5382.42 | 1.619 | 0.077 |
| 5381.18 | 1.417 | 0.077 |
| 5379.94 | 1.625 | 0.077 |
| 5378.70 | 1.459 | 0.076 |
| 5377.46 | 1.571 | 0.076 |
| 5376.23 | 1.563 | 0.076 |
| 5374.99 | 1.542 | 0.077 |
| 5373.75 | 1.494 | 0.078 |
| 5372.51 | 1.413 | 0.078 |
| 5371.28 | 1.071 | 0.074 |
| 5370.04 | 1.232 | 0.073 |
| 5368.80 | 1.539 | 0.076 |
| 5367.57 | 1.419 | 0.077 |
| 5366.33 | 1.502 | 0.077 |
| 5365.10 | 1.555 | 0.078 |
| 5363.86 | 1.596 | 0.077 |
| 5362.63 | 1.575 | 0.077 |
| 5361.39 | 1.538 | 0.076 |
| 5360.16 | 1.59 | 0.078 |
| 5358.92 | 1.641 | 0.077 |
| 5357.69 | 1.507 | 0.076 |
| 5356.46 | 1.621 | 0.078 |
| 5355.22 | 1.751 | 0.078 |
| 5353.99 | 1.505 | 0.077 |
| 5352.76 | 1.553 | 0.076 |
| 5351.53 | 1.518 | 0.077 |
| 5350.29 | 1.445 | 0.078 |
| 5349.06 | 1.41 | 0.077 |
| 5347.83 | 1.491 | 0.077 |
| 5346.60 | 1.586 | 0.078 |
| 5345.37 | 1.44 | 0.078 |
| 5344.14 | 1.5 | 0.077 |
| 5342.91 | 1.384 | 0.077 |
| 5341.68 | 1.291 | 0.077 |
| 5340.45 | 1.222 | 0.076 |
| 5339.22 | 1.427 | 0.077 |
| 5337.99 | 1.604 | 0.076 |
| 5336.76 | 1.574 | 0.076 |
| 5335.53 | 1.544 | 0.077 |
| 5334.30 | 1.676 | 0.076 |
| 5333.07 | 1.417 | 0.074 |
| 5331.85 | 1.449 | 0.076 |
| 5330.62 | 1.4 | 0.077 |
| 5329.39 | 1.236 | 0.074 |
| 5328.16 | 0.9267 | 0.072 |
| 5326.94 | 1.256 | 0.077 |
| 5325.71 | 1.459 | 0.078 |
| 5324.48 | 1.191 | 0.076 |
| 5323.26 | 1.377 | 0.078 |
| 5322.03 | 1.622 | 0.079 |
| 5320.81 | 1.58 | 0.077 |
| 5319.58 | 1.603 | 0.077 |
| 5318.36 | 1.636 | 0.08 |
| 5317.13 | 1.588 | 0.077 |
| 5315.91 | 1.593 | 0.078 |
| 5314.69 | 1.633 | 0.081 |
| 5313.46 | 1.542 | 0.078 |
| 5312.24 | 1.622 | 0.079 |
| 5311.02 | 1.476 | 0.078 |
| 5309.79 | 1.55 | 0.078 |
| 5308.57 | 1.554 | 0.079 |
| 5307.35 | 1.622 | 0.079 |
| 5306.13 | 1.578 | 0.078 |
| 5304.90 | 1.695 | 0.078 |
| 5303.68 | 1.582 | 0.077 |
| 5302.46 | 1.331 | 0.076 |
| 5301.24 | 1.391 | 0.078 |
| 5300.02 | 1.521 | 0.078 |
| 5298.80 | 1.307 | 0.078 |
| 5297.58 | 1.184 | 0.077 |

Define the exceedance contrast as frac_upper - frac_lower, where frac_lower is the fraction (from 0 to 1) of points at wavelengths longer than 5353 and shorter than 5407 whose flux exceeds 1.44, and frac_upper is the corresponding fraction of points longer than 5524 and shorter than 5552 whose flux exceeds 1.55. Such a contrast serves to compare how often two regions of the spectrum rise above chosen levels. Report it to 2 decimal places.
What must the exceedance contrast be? -0.20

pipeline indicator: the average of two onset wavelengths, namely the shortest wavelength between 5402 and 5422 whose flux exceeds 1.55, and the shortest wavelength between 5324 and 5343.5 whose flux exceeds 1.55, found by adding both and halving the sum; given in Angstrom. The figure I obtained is 5373.3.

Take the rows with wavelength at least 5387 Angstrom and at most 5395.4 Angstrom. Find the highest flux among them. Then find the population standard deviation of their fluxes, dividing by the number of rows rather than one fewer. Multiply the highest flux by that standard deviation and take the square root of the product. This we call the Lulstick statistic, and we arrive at 0.320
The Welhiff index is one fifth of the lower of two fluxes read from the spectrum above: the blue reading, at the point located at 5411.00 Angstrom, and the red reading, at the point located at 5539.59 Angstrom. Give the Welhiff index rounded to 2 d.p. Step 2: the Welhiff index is 0.28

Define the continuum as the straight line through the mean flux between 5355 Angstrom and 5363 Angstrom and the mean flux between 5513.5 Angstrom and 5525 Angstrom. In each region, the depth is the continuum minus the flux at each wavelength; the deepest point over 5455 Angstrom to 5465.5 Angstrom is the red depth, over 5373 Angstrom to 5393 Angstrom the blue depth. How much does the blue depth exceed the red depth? -0.2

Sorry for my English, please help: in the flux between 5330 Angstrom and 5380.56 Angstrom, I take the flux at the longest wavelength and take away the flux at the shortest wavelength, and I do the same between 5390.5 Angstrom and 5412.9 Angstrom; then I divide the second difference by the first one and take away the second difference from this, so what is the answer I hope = 0.2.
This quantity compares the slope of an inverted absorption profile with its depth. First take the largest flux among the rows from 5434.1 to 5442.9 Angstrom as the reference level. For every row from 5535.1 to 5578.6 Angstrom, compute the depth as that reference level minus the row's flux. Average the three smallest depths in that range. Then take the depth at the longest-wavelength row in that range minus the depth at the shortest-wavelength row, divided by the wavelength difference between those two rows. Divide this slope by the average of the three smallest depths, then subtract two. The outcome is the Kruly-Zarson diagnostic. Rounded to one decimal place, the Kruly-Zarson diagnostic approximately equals -2.0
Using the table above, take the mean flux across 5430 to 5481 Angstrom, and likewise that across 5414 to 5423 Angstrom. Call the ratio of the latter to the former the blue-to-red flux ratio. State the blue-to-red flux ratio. 1.02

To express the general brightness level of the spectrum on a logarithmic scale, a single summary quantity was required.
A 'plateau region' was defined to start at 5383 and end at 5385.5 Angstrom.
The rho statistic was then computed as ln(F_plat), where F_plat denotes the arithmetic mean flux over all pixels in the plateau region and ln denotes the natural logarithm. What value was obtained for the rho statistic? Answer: 0.40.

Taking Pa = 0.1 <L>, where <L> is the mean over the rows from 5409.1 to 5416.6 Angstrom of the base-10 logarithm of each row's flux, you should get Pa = 0.016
